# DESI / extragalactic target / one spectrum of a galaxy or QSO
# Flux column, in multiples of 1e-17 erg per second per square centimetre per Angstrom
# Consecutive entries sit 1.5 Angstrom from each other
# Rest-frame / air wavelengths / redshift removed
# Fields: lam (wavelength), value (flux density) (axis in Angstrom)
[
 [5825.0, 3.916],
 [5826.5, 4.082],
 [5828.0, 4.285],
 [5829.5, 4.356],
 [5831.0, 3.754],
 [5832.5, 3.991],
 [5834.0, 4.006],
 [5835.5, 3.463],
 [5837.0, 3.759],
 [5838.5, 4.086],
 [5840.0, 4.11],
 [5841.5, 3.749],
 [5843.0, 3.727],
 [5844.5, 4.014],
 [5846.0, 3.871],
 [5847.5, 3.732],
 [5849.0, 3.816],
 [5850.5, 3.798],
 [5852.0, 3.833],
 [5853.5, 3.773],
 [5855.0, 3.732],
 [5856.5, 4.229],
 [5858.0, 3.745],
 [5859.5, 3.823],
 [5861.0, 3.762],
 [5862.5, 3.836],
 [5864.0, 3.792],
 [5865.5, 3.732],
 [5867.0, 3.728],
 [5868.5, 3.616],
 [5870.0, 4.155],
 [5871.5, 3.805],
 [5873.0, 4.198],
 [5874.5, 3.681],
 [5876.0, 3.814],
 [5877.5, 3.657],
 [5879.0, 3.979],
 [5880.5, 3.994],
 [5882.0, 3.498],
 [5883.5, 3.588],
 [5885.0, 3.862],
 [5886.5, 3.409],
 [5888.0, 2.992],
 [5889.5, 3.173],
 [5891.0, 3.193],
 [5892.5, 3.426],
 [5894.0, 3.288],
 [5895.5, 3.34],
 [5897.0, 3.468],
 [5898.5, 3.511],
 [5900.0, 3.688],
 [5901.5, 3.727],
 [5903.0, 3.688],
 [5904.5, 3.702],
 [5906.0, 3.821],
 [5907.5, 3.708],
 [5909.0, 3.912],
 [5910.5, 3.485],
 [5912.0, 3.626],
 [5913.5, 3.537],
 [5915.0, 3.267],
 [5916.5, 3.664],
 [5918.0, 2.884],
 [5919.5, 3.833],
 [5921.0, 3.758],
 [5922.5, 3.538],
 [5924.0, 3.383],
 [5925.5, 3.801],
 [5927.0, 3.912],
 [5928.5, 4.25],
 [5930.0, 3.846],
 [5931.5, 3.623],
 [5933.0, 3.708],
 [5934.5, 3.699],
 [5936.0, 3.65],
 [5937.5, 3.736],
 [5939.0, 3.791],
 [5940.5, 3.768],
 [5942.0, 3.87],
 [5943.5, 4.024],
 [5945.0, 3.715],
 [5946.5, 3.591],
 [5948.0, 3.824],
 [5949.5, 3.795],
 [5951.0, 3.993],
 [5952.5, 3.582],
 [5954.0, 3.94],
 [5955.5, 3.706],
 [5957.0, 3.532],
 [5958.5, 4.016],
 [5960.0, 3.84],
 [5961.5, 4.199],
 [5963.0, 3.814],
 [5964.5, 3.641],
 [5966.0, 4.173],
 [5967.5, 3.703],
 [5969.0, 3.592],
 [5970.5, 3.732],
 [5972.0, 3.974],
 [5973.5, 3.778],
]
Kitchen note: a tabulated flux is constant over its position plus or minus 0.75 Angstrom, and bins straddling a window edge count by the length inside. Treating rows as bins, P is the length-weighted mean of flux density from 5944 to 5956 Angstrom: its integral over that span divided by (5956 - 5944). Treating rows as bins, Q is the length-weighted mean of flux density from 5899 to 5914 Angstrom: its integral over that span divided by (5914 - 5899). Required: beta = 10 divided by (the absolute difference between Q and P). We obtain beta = 116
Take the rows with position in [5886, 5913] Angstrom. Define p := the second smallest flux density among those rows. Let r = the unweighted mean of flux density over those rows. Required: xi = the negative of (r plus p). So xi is -6.7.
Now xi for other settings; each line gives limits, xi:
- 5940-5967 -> -7.4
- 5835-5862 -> -7.6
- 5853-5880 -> -7.5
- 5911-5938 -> -6.9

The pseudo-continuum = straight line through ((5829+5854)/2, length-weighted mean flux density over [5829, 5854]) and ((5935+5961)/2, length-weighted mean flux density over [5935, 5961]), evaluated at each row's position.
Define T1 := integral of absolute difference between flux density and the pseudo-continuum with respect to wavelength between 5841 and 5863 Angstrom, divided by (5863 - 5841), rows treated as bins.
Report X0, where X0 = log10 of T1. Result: -0.99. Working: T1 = 0.10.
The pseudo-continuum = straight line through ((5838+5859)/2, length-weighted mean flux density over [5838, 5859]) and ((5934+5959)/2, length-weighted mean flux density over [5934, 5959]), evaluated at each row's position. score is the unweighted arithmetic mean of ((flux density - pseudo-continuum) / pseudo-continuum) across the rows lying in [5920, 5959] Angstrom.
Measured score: 0.00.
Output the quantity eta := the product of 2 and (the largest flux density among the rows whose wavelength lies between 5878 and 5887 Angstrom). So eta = 7.99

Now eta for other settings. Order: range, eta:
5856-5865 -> 8.46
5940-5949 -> 8.05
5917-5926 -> 7.67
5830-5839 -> 8.17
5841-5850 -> 8.03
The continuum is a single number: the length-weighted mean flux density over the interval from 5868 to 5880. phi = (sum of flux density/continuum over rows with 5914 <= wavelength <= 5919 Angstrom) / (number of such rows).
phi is 0.85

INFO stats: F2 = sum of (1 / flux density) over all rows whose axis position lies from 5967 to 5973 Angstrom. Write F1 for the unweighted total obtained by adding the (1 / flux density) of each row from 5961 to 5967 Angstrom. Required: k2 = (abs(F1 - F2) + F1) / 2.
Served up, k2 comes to 0.534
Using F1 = 1.01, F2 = 1.07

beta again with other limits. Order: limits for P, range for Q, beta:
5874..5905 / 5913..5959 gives 61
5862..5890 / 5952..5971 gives 106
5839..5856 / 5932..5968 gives 264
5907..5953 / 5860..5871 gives 99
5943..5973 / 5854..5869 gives 661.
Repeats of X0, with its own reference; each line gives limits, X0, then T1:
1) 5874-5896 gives -0.45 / 0.35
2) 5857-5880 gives -0.86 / 0.14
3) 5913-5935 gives -0.61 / 0.24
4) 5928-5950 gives -0.95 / 0.11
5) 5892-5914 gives -0.62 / 0.24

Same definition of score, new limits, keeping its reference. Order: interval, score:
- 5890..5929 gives -0.06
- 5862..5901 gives -0.05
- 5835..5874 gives -0.01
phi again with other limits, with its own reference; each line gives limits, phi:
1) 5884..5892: 0.86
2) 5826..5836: 1.03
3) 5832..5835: 1.03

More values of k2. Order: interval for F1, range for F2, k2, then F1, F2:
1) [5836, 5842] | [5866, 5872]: 0.524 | 1.02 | 1.05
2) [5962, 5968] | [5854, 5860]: 0.530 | 1.05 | 1.03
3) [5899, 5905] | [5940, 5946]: 0.560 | 1.08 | 1.04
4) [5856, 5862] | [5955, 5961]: 0.531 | 1.03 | 1.06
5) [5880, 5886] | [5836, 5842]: 0.563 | 1.07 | 1.02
